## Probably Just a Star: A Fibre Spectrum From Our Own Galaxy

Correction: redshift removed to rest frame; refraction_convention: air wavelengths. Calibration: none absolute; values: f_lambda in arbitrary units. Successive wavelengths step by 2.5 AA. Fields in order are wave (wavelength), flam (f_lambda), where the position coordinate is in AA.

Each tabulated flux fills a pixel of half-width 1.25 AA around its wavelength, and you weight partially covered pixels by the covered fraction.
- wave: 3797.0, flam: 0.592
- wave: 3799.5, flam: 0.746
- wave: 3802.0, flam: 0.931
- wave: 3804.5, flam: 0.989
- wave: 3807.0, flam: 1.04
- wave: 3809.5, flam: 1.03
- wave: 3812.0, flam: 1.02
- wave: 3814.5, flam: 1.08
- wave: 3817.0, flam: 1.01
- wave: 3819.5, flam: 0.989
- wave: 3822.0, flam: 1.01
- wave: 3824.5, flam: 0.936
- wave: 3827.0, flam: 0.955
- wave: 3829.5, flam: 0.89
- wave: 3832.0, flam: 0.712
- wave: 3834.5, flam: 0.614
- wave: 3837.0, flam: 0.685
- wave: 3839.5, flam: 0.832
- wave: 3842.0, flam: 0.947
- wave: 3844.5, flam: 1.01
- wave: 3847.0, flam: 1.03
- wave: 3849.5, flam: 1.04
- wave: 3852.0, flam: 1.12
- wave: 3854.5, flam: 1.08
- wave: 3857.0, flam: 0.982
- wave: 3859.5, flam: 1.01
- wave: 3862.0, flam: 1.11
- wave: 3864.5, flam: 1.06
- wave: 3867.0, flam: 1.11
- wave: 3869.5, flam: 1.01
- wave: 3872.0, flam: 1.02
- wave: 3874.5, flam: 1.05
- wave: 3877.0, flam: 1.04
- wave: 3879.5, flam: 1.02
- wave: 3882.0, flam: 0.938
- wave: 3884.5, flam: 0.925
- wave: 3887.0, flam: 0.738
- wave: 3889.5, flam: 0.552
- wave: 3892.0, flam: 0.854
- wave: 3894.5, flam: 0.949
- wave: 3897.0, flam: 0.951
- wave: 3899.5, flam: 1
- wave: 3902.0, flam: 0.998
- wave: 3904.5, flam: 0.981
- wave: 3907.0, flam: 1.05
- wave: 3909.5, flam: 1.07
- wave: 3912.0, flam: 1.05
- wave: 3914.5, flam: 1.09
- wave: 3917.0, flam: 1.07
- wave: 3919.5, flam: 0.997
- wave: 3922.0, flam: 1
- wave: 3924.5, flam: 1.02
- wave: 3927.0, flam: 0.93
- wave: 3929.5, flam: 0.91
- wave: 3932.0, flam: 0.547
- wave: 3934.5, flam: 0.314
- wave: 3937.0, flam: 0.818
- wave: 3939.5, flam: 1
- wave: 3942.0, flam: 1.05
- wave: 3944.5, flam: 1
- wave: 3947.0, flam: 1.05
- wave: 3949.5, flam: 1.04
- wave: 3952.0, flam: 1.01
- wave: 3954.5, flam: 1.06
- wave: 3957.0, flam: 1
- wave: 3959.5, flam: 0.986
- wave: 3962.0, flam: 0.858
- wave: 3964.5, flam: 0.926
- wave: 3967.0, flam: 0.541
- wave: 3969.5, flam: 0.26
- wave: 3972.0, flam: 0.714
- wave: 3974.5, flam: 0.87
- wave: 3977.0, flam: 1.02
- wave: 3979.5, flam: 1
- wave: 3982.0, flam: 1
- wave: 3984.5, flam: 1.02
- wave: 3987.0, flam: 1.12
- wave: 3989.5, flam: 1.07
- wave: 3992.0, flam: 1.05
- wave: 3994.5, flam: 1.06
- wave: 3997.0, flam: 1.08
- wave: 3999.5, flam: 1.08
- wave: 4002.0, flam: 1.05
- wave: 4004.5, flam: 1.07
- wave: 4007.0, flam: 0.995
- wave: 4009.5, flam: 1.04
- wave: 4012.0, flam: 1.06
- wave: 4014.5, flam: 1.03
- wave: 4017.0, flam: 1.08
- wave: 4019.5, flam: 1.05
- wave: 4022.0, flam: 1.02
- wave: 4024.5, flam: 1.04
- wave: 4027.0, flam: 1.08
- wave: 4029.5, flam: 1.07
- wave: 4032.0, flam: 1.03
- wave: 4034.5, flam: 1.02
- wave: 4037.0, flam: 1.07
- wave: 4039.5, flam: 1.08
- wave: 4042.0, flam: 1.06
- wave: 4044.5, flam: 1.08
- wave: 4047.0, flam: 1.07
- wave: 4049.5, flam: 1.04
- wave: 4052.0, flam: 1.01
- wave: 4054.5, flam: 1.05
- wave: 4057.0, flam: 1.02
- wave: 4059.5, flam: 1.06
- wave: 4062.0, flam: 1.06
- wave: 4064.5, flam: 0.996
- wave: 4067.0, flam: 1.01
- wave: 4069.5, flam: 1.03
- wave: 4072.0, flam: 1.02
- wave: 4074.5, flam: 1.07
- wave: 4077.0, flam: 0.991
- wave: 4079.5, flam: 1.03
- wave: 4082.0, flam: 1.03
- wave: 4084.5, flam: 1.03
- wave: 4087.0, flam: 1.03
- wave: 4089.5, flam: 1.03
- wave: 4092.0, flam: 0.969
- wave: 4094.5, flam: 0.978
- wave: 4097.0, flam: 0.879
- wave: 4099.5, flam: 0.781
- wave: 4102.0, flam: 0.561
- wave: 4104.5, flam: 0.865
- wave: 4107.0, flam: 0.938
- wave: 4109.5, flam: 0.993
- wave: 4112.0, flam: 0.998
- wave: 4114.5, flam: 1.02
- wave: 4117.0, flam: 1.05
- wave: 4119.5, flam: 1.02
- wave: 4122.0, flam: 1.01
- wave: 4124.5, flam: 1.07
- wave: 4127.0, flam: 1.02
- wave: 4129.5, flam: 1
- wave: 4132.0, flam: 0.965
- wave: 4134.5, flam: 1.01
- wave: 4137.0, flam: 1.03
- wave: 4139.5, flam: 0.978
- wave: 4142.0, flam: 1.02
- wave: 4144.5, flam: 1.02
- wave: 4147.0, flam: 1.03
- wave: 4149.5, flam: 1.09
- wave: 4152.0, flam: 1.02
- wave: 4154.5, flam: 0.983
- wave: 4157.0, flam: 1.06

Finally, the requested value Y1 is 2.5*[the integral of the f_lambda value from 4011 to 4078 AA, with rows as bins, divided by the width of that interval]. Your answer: 2.61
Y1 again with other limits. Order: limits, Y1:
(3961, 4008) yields 2.34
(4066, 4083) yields 2.57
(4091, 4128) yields 2.36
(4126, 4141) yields 2.50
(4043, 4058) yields 2.61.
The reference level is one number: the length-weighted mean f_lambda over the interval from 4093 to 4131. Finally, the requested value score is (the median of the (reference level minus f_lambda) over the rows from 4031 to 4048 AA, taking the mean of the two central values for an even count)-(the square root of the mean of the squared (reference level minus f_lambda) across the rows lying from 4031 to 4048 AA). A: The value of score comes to -0.239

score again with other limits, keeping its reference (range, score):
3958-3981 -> -0.205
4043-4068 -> -0.197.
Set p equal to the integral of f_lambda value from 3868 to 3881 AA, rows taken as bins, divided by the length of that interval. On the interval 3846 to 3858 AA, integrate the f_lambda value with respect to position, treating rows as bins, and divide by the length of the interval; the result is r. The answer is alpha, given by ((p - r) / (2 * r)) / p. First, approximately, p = 1.03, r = 1.05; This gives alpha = -0.011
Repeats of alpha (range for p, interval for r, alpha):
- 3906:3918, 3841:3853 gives 0.017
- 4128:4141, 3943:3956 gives -0.017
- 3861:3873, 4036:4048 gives -0.004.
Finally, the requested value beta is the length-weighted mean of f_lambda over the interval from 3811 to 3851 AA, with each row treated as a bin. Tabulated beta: 0.92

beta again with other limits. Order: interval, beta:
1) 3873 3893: 0.89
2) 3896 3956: 0.96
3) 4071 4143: 0.98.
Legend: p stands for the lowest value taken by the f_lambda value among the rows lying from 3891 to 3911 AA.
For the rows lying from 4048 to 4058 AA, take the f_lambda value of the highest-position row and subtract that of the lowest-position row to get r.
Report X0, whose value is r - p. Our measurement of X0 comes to -0.9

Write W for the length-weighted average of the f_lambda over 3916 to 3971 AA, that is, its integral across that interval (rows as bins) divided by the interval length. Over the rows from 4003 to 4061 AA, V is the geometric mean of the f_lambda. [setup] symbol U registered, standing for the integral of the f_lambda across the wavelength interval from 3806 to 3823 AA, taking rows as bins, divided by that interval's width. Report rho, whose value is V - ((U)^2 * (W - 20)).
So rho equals 21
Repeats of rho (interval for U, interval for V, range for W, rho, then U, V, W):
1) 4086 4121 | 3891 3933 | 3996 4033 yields 18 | 0.94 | 0.96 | 1.05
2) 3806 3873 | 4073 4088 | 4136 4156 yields 19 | 0.97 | 1.03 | 1.02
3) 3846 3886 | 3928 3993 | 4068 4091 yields 21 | 1.03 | 0.85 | 1.03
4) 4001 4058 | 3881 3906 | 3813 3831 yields 22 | 1.05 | 0.88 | 0.98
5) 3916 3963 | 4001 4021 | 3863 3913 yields 17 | 0.93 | 1.05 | 0.97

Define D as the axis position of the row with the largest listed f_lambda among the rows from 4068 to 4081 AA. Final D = 4074.5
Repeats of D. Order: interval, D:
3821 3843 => 3822.0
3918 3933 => 3924.5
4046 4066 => 4047.0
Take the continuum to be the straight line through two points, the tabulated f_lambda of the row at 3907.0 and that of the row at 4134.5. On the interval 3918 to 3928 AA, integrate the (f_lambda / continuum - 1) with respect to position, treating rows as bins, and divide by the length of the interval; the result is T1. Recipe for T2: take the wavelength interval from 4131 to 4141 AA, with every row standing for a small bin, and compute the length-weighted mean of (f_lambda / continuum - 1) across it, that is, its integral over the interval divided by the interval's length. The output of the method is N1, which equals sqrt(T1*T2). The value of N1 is 0.026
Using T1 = -0.05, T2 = -0.012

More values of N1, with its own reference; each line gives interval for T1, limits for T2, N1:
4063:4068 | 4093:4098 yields 0.037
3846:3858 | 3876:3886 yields 0.023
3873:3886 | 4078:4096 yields 0.020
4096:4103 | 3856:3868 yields 0.028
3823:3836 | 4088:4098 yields 0.105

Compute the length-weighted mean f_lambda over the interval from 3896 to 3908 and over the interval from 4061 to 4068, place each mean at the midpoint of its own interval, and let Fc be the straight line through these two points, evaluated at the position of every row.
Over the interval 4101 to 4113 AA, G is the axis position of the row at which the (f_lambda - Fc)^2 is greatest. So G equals 4102.0 AA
